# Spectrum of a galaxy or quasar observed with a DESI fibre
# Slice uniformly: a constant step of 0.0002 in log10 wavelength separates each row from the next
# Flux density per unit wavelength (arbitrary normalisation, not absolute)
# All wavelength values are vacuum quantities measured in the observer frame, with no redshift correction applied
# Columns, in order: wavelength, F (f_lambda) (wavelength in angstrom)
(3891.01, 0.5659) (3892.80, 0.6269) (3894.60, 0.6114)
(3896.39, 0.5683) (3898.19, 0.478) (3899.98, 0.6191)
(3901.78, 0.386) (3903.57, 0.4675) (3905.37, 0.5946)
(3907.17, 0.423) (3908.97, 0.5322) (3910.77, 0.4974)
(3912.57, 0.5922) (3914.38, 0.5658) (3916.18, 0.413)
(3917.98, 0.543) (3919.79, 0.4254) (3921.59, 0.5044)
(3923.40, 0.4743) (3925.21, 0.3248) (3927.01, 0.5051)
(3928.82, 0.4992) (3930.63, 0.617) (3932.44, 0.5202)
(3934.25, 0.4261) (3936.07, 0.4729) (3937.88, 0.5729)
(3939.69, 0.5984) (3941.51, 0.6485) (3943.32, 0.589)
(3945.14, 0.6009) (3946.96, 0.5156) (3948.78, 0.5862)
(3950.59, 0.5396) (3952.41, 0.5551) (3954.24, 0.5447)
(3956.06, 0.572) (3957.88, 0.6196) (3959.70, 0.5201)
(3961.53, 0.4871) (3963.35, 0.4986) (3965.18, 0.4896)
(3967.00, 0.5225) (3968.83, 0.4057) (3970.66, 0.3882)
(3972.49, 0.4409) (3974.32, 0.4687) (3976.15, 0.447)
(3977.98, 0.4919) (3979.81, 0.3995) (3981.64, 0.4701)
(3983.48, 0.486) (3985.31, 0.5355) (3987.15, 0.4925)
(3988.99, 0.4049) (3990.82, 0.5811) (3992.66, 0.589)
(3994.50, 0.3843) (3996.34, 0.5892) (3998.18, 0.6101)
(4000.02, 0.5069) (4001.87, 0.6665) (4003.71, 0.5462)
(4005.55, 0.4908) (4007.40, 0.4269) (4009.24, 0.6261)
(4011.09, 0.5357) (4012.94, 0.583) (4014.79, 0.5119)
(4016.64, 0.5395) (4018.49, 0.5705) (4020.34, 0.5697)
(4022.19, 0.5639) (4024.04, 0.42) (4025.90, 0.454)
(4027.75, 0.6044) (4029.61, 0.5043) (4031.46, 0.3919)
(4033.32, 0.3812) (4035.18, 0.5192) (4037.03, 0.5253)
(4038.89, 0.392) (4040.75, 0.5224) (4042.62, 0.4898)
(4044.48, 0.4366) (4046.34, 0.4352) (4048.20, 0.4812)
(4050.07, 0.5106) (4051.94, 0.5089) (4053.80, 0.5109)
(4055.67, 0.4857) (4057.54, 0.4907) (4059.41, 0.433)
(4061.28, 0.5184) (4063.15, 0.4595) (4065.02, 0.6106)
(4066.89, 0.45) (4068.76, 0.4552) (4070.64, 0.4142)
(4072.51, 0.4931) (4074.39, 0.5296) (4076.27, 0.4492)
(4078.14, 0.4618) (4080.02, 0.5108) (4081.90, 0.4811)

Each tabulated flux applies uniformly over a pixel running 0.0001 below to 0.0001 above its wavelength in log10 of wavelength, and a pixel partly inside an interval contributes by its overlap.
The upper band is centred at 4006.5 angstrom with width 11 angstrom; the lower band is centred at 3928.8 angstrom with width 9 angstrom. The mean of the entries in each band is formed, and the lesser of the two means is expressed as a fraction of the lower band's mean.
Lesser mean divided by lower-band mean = 1.00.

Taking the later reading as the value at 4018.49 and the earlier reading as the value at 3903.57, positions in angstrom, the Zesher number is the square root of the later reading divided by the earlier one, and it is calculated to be 1.10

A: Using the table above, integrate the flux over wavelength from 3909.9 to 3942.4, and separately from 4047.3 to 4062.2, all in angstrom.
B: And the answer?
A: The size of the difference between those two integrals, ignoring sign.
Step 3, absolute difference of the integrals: 9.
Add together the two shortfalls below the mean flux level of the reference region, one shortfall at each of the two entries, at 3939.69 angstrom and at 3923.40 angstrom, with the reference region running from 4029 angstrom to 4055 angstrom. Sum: -0.13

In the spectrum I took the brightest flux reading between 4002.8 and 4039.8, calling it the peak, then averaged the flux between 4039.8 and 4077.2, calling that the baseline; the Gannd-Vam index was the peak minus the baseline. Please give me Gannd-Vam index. 0.142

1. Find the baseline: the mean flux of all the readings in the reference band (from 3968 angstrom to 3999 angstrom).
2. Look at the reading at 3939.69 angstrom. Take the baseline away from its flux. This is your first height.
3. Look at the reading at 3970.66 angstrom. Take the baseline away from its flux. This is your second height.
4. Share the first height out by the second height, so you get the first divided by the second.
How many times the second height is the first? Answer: -1.3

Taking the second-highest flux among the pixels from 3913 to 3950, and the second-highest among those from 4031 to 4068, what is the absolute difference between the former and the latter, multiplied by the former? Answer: 0.057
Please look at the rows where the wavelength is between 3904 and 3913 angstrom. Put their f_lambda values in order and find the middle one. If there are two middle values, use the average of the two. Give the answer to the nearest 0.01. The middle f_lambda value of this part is 0.53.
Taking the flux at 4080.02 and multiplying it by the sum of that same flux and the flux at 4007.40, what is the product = 0.48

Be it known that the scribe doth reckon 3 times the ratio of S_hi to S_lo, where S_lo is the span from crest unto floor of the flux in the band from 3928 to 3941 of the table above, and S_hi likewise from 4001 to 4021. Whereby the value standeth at 3.8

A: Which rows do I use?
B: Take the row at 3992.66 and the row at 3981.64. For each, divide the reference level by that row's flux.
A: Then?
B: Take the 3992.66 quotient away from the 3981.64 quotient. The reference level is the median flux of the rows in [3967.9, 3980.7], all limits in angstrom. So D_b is 0.19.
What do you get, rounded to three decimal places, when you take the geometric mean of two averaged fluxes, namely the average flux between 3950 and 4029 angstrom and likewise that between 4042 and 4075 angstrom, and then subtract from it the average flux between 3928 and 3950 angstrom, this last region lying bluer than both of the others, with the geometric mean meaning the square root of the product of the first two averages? -0.055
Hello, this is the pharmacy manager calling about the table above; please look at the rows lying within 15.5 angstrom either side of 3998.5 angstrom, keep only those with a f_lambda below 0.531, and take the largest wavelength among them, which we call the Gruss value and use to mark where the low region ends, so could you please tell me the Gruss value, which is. 4007.40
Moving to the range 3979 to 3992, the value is 3988.99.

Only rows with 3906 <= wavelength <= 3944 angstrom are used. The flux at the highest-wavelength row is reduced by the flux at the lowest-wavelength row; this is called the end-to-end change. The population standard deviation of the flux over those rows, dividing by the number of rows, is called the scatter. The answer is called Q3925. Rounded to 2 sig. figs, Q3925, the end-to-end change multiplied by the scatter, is 0.013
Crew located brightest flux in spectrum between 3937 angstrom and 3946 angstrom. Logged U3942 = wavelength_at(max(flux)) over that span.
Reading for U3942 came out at 3941.51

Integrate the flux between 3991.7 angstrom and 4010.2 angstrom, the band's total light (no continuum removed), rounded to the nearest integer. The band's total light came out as 10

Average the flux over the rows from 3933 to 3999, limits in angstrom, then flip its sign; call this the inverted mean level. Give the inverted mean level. -0.515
